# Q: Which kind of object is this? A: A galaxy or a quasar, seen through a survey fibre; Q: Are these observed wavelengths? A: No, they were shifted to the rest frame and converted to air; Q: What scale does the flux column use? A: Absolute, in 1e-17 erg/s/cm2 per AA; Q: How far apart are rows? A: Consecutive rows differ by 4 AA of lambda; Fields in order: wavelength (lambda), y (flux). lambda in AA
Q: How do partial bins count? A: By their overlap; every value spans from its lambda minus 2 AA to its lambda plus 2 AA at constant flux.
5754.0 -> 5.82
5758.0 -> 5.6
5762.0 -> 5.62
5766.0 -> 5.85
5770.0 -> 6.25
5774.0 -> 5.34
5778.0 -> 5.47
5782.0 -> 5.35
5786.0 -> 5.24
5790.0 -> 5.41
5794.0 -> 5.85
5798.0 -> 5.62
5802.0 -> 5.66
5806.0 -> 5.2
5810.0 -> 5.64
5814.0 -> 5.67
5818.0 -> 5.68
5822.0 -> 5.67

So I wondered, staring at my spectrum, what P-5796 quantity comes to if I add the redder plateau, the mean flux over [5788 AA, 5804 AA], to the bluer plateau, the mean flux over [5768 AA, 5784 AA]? 11.2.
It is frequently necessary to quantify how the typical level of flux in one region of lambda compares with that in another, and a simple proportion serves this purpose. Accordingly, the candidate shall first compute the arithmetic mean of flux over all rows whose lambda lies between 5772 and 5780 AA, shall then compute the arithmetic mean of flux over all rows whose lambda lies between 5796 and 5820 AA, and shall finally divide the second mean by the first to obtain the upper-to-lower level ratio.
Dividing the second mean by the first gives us 1.03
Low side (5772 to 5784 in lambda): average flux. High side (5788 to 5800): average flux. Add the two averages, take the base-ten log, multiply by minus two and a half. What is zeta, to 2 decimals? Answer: -2.60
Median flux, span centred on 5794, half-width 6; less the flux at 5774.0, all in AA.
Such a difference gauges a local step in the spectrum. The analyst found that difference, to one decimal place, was 0.3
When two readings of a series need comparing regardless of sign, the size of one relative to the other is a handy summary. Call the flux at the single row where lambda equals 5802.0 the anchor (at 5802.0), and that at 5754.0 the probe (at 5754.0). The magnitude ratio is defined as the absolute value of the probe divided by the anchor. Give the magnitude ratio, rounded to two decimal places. 1.03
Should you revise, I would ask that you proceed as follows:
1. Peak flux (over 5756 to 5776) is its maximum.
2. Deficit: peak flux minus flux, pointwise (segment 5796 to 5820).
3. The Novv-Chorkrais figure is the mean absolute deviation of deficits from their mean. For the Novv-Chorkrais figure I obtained 0.13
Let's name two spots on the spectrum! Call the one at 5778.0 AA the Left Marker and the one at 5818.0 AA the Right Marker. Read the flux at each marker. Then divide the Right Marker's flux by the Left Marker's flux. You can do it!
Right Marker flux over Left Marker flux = 1.038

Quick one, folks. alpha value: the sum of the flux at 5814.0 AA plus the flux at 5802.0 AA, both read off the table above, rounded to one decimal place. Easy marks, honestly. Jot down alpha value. 11.3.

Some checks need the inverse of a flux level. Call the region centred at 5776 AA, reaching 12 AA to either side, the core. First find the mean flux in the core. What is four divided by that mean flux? 0.716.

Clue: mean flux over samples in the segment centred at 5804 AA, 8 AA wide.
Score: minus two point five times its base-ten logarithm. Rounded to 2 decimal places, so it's -1.84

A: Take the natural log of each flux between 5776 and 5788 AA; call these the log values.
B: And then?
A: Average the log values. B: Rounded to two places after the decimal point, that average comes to 1.68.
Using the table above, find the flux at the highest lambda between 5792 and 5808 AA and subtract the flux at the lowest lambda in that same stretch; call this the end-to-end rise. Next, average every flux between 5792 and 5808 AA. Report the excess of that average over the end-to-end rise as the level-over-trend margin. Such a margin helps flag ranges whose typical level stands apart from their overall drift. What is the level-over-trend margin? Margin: 6.2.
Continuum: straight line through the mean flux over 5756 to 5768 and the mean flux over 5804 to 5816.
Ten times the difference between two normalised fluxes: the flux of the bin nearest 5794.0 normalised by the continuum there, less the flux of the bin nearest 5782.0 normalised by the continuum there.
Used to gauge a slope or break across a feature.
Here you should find 1.0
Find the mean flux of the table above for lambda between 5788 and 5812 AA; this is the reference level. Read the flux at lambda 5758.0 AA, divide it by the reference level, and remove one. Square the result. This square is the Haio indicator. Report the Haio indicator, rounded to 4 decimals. 0.0000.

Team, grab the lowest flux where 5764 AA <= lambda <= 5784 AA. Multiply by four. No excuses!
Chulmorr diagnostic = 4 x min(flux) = 21.4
